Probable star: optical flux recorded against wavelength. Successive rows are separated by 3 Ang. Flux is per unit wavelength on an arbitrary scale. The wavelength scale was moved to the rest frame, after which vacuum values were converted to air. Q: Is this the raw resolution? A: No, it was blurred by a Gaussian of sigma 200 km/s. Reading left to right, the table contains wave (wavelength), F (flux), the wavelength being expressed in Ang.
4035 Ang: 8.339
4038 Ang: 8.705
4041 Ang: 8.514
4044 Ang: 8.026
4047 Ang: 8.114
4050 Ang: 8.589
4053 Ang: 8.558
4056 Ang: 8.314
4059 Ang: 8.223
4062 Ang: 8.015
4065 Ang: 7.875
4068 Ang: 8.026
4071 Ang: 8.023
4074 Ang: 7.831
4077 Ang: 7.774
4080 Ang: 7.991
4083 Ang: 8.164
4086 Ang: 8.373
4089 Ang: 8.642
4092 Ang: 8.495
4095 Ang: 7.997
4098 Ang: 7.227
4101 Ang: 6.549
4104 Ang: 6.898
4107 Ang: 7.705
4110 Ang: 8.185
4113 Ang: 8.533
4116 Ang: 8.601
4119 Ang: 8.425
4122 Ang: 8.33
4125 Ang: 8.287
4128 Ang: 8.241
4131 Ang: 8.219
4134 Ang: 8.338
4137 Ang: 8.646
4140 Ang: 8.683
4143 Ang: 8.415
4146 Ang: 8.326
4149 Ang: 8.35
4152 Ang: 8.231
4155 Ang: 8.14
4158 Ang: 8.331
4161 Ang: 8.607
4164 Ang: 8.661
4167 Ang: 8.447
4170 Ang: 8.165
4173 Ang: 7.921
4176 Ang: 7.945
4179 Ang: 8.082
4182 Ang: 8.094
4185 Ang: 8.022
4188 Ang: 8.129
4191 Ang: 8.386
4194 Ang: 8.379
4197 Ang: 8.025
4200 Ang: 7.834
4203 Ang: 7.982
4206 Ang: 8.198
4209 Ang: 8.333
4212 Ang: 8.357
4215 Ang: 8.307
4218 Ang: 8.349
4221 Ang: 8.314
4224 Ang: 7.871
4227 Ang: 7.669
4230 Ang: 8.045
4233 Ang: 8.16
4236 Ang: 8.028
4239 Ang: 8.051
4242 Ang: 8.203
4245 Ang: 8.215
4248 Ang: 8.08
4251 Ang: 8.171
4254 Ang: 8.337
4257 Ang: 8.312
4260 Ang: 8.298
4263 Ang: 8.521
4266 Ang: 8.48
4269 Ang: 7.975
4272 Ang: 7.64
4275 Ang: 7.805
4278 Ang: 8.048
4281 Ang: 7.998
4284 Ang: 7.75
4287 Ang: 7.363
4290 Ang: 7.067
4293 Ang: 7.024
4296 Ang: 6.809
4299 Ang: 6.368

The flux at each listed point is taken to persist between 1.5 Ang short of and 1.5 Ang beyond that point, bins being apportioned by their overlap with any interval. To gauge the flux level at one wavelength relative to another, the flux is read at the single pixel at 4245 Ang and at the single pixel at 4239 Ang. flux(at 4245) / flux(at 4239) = 1.02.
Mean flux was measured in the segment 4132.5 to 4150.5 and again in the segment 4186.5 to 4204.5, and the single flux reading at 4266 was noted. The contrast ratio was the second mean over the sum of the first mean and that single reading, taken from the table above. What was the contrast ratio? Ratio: 0.479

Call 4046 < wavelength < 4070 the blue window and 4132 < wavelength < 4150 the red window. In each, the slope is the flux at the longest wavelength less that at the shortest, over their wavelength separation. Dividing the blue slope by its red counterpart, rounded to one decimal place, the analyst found -5.2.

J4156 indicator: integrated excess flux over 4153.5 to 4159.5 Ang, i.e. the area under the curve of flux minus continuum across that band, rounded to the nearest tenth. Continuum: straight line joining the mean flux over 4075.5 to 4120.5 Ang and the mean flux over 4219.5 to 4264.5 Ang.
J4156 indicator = 1.1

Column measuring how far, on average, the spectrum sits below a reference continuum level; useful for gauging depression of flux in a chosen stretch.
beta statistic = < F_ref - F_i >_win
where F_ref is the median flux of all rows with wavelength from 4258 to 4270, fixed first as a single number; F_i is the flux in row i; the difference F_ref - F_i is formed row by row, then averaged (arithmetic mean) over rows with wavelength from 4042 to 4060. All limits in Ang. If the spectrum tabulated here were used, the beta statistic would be 0.08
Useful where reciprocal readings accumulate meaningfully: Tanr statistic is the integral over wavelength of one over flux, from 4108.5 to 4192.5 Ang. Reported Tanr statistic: 10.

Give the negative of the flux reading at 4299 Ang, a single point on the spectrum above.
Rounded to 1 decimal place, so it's -6.4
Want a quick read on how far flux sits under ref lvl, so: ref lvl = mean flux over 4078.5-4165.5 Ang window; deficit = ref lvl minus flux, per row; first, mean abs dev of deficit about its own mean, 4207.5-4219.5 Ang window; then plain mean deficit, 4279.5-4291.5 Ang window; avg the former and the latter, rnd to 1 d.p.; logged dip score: 0.3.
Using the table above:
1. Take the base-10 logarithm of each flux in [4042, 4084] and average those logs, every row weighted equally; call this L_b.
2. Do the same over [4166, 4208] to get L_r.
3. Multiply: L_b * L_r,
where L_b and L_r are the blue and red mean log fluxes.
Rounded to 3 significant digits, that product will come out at 0.826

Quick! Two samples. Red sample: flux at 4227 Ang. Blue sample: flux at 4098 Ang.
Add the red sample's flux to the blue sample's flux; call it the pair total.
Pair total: 14.9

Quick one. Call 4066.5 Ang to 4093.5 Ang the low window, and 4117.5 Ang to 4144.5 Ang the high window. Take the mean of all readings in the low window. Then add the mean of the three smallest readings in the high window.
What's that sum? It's 16.4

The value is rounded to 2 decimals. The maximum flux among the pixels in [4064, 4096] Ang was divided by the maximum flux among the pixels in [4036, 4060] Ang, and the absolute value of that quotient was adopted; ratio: 0.99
